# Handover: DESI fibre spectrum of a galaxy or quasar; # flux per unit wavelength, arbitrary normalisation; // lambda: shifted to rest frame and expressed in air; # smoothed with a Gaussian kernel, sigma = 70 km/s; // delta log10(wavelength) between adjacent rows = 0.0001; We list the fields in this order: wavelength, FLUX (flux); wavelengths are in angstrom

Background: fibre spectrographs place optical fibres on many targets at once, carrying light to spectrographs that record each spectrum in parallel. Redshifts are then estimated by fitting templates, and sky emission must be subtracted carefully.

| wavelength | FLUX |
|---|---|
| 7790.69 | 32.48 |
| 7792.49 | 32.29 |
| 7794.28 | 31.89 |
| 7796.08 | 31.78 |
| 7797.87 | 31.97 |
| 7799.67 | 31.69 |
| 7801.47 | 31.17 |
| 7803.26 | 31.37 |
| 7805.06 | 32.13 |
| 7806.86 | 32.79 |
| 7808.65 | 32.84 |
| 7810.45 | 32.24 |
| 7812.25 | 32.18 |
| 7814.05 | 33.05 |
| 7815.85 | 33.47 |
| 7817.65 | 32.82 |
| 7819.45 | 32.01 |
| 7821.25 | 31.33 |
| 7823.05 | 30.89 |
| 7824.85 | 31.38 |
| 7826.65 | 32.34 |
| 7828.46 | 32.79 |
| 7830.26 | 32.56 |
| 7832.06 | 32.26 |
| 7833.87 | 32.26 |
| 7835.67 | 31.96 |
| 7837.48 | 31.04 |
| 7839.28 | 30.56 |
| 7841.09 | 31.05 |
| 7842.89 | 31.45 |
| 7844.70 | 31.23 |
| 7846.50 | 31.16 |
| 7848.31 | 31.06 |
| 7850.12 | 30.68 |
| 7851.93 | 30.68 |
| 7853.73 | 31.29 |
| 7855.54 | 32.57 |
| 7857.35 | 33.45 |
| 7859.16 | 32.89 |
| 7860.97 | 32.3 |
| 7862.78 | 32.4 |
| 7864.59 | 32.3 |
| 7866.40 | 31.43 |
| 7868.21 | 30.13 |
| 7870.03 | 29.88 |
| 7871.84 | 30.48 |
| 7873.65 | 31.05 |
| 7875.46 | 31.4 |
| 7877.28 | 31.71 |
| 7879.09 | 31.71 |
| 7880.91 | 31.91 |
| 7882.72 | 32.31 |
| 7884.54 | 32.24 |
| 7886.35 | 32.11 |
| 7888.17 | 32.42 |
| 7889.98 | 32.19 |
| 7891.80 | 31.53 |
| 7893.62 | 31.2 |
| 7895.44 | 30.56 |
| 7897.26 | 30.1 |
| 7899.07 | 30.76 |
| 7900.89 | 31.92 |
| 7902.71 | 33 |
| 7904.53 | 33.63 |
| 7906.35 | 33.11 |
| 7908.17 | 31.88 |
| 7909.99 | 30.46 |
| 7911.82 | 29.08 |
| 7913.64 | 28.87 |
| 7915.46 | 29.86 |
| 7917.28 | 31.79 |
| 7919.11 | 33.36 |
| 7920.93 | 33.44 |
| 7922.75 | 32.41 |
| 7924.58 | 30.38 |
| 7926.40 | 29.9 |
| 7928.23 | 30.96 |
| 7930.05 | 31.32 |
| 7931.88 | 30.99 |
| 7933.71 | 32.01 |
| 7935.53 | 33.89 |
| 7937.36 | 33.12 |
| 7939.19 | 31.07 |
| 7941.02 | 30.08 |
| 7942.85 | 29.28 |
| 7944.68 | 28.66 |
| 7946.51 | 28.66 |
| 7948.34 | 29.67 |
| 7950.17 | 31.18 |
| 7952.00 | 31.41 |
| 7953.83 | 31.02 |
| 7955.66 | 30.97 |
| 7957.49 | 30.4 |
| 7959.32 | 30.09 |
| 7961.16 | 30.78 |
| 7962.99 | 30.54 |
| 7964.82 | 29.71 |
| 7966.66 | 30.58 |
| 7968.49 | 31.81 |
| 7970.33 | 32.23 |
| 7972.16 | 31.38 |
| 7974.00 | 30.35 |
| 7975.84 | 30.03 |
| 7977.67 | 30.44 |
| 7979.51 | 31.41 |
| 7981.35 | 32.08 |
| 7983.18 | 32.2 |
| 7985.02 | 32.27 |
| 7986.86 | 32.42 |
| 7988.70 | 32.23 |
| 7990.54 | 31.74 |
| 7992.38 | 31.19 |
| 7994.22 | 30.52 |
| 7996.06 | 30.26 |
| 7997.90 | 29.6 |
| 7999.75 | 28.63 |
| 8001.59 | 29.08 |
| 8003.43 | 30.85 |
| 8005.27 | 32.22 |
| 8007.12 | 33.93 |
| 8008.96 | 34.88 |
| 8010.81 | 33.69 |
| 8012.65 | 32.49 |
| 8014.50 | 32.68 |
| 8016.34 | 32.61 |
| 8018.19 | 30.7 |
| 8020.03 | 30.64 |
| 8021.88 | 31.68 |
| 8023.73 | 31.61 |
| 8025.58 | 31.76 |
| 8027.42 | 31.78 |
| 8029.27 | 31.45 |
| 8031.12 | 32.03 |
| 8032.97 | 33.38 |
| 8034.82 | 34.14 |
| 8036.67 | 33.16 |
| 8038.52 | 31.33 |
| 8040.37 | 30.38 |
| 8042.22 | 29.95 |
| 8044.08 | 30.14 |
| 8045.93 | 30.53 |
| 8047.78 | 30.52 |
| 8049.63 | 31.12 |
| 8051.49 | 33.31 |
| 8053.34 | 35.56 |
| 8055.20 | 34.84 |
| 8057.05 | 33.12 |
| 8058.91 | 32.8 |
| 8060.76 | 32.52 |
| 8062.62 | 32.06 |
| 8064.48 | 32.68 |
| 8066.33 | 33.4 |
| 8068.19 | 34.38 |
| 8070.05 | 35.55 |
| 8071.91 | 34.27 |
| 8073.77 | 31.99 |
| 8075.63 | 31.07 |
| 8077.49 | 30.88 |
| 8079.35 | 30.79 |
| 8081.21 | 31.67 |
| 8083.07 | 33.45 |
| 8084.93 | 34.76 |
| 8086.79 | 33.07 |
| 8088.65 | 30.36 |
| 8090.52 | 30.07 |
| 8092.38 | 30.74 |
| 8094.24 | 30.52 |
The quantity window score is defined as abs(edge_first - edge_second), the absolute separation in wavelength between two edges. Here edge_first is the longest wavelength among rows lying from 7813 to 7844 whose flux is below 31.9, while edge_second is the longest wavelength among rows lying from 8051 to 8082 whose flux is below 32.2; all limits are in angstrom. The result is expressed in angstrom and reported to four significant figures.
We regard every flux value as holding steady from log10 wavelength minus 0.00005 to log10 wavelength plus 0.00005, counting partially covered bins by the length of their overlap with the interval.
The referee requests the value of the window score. 238.3 angstrom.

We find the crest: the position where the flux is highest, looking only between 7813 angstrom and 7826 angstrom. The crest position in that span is 7815.85 angstrom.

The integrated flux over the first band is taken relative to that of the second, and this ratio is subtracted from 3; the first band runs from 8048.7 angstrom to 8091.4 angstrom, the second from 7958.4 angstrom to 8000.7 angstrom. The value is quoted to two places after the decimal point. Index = 1.93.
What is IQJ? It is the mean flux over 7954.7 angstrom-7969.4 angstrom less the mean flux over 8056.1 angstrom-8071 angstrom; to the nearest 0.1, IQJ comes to -2.7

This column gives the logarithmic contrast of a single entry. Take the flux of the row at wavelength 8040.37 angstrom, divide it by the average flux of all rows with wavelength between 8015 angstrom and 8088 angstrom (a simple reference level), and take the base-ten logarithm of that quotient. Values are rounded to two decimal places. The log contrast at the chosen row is -0.03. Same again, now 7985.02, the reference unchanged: 0.00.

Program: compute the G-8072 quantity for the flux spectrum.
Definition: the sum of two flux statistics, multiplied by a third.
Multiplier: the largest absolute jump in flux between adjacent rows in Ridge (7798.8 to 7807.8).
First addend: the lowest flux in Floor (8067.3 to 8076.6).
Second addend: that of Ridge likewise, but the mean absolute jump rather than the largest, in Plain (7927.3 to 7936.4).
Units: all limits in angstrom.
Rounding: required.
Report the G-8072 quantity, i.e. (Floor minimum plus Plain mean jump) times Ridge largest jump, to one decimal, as 24.3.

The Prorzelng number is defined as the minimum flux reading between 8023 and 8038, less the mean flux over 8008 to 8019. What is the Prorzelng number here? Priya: -1.4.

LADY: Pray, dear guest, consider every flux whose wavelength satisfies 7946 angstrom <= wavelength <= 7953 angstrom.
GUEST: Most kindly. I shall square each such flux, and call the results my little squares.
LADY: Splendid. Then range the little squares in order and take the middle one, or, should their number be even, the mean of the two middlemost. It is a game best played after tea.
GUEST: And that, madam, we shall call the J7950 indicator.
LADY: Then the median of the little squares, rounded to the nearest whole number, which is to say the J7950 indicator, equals 926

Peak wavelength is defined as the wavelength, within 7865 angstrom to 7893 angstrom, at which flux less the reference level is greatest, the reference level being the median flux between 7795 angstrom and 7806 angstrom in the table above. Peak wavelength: 7888.17 angstrom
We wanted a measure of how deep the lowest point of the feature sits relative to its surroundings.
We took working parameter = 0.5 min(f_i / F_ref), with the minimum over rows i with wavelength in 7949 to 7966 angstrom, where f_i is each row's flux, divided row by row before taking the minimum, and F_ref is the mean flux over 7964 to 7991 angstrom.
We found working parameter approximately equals 0.473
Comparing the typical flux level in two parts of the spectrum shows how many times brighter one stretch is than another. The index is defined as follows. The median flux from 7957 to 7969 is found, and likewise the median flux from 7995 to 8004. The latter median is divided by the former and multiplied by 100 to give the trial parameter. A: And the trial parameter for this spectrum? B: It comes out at 97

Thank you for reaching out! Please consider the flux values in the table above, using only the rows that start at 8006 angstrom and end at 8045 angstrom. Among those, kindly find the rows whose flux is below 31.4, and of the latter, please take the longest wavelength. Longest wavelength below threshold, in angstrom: 8044.08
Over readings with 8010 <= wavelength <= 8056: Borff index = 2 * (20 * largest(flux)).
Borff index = 1422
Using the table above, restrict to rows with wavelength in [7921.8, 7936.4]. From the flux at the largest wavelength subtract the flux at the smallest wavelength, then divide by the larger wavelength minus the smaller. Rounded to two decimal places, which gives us 0.12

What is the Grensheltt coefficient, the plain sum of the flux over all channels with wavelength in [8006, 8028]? 388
